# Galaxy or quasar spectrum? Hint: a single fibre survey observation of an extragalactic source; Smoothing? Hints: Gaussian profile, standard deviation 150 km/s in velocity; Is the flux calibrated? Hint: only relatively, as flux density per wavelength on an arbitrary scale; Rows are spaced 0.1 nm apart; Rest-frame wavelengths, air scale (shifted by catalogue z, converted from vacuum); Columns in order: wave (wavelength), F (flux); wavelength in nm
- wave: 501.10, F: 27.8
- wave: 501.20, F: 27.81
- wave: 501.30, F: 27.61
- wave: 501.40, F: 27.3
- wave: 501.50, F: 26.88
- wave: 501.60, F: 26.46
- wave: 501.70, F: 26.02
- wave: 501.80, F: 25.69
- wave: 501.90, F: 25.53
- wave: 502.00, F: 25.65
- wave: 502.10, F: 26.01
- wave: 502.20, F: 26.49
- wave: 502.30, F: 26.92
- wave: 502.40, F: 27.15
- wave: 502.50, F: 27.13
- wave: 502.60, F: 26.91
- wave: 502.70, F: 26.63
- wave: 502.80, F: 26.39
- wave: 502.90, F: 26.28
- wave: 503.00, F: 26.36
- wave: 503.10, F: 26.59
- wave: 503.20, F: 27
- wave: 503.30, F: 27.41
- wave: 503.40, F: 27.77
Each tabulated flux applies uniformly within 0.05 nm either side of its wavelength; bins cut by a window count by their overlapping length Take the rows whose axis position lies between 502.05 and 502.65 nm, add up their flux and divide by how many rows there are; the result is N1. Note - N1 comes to 26.8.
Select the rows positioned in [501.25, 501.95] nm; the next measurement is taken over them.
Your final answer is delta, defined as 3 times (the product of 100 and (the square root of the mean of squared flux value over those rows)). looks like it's 7953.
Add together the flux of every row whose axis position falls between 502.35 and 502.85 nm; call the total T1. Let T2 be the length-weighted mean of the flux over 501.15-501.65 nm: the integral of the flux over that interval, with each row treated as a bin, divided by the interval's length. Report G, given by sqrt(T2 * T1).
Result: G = 60.4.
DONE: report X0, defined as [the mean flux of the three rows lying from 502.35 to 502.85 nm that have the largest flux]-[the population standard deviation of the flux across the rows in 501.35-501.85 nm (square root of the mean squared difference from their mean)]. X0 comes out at 26.5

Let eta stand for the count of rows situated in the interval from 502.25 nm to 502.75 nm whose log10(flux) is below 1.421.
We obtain 0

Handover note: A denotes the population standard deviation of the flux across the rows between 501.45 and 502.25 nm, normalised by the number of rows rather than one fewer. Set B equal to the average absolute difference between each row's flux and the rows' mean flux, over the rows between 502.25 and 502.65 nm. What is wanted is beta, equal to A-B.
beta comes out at 0.3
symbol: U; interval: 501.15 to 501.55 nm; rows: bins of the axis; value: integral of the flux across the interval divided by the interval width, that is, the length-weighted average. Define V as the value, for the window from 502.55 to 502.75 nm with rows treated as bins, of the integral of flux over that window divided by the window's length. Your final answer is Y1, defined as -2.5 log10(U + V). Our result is -4.33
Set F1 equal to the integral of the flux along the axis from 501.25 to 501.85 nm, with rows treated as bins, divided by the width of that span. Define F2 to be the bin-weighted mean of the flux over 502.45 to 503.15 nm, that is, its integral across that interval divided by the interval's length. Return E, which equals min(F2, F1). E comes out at 26.6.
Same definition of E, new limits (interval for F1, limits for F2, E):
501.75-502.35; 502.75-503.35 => 26.0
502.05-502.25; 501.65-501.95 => 25.7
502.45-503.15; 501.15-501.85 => 26.6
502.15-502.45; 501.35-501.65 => 26.9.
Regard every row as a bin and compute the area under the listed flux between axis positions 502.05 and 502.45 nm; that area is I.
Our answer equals 10.66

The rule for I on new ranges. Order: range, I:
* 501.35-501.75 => 10.67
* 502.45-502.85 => 10.71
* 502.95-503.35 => 10.74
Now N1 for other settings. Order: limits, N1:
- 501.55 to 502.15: 25.9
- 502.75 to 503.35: 26.7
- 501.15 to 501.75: 27.0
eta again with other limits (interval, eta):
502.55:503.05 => 2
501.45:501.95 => 3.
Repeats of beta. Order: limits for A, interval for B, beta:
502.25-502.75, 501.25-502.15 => -0.4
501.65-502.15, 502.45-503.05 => -0.1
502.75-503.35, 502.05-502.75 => 0.1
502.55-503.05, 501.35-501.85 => -0.3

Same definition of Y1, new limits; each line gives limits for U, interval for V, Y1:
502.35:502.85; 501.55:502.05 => -4.30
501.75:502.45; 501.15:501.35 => -4.33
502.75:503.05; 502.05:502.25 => -4.30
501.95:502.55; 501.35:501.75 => -4.32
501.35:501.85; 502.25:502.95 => -4.32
